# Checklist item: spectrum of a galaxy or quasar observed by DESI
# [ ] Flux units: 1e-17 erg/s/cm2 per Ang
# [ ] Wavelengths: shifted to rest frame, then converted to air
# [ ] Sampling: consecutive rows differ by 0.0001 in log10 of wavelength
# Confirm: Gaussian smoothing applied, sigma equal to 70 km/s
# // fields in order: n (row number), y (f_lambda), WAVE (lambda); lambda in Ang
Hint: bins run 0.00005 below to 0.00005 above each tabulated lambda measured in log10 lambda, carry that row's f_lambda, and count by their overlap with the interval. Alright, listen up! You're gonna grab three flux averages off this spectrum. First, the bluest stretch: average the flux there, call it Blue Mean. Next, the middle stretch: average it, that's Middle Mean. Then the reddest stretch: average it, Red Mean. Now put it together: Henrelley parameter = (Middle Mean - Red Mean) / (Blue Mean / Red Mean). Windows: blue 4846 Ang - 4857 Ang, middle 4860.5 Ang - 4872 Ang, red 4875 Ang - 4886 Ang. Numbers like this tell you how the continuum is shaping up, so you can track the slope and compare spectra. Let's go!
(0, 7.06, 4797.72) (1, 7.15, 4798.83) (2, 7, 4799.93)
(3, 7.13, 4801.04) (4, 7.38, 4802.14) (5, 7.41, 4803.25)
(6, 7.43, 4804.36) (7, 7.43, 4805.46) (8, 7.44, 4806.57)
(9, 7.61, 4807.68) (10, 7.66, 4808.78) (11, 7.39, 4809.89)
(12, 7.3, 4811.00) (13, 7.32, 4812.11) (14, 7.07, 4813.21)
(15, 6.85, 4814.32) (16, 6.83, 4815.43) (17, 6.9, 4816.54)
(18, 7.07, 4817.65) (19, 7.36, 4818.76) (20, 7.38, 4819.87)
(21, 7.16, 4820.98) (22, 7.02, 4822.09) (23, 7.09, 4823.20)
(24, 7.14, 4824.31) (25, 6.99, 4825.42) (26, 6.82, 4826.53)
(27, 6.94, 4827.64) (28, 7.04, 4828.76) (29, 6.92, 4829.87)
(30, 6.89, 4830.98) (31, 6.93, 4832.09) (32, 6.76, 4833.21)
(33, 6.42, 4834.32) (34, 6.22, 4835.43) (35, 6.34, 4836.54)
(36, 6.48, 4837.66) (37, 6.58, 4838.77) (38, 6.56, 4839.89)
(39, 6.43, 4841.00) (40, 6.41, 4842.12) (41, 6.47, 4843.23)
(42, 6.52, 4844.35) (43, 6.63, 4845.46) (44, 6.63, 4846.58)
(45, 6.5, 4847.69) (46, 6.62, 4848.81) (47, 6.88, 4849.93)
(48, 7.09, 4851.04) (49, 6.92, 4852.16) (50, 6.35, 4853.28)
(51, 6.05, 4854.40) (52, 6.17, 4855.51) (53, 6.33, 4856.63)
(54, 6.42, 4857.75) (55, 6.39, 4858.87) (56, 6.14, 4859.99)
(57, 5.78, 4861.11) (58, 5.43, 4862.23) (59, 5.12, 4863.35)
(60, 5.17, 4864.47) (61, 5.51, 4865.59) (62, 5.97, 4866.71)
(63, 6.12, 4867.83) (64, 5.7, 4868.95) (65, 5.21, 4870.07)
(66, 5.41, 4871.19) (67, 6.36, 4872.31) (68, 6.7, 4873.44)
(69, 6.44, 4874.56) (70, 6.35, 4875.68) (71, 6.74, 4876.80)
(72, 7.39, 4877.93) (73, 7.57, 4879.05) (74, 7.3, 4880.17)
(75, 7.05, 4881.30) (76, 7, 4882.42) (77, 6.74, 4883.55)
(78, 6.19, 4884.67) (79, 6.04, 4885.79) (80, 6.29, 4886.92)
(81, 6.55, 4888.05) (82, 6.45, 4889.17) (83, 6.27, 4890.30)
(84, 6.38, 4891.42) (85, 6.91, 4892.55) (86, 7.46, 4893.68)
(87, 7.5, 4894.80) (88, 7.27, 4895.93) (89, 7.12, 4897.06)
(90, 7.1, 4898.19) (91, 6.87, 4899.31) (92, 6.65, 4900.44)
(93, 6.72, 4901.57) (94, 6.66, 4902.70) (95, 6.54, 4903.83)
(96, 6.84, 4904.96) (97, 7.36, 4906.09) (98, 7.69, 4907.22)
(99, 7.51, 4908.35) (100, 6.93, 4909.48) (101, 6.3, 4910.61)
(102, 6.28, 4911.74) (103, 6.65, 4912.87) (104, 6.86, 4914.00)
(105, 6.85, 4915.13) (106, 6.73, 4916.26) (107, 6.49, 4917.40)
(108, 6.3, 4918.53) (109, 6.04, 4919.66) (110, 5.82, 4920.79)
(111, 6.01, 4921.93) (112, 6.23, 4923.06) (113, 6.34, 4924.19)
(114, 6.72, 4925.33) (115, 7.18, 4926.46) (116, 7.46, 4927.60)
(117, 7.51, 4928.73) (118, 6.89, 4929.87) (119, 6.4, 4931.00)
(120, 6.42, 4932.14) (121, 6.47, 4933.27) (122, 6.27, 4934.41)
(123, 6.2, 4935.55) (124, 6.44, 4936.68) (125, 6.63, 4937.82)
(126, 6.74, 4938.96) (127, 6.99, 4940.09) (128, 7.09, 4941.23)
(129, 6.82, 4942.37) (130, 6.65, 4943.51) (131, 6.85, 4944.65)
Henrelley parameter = -1.4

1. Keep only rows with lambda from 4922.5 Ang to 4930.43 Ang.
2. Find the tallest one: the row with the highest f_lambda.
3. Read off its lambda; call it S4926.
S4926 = 4928.73 Ang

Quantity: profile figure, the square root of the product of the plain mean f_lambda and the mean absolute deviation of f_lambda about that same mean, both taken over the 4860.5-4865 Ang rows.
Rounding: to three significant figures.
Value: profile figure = 1.11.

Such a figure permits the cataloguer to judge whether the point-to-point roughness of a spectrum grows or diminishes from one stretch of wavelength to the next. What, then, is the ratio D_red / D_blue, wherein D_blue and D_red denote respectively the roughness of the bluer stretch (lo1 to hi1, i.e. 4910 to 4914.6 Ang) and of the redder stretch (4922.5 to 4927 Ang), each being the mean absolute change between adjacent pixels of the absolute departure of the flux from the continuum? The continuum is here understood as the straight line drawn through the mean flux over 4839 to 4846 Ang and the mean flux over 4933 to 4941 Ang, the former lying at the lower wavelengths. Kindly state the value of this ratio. 1.6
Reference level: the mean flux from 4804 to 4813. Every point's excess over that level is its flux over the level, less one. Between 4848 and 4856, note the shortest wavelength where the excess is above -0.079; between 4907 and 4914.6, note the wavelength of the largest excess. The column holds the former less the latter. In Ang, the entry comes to -57.3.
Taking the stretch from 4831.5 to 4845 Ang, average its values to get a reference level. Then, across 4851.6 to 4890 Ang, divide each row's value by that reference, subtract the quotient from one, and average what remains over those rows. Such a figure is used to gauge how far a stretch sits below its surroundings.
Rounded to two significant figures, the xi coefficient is 0.036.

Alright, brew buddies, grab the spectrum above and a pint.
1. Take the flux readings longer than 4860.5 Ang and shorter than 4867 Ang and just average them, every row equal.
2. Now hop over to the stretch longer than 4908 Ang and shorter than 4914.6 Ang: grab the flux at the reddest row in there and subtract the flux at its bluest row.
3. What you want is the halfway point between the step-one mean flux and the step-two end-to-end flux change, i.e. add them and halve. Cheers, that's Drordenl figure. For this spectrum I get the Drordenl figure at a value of 2.42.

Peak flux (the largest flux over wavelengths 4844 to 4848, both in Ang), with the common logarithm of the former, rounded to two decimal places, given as 0.82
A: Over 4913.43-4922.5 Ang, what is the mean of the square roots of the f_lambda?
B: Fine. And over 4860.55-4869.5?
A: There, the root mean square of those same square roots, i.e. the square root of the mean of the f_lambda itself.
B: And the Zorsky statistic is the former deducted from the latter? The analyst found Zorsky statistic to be -0.16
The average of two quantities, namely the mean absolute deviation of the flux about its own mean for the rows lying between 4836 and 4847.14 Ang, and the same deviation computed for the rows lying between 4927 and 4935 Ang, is 0.259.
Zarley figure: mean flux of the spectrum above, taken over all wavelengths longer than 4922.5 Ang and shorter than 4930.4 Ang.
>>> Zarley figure 6.9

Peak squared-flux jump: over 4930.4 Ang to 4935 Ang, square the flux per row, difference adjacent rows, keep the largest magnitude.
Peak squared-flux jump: 2.5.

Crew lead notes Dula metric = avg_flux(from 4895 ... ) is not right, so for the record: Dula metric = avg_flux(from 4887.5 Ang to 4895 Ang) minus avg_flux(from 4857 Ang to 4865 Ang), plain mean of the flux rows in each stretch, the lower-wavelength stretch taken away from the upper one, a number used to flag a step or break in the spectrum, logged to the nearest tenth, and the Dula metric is 1.0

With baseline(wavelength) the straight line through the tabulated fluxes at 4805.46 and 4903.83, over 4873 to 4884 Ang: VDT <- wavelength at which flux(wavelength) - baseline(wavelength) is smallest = 4875.68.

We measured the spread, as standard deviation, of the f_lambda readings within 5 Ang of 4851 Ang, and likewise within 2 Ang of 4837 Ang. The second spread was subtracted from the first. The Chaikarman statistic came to 0.19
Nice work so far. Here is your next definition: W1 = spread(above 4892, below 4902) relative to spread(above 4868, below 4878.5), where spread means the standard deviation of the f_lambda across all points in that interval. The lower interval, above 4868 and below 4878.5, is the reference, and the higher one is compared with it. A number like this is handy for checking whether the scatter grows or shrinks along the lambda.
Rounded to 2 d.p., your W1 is 0.44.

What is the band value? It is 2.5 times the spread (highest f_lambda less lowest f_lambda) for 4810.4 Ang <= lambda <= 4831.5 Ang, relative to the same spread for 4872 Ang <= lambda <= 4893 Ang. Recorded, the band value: 0.92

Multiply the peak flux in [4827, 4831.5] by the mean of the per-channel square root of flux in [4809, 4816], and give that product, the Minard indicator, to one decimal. 18.8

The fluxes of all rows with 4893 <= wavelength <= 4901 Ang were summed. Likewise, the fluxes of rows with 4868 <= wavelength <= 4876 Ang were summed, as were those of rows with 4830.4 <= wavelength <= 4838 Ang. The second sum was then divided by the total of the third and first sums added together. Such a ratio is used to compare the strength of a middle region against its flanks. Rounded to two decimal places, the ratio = 0.44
